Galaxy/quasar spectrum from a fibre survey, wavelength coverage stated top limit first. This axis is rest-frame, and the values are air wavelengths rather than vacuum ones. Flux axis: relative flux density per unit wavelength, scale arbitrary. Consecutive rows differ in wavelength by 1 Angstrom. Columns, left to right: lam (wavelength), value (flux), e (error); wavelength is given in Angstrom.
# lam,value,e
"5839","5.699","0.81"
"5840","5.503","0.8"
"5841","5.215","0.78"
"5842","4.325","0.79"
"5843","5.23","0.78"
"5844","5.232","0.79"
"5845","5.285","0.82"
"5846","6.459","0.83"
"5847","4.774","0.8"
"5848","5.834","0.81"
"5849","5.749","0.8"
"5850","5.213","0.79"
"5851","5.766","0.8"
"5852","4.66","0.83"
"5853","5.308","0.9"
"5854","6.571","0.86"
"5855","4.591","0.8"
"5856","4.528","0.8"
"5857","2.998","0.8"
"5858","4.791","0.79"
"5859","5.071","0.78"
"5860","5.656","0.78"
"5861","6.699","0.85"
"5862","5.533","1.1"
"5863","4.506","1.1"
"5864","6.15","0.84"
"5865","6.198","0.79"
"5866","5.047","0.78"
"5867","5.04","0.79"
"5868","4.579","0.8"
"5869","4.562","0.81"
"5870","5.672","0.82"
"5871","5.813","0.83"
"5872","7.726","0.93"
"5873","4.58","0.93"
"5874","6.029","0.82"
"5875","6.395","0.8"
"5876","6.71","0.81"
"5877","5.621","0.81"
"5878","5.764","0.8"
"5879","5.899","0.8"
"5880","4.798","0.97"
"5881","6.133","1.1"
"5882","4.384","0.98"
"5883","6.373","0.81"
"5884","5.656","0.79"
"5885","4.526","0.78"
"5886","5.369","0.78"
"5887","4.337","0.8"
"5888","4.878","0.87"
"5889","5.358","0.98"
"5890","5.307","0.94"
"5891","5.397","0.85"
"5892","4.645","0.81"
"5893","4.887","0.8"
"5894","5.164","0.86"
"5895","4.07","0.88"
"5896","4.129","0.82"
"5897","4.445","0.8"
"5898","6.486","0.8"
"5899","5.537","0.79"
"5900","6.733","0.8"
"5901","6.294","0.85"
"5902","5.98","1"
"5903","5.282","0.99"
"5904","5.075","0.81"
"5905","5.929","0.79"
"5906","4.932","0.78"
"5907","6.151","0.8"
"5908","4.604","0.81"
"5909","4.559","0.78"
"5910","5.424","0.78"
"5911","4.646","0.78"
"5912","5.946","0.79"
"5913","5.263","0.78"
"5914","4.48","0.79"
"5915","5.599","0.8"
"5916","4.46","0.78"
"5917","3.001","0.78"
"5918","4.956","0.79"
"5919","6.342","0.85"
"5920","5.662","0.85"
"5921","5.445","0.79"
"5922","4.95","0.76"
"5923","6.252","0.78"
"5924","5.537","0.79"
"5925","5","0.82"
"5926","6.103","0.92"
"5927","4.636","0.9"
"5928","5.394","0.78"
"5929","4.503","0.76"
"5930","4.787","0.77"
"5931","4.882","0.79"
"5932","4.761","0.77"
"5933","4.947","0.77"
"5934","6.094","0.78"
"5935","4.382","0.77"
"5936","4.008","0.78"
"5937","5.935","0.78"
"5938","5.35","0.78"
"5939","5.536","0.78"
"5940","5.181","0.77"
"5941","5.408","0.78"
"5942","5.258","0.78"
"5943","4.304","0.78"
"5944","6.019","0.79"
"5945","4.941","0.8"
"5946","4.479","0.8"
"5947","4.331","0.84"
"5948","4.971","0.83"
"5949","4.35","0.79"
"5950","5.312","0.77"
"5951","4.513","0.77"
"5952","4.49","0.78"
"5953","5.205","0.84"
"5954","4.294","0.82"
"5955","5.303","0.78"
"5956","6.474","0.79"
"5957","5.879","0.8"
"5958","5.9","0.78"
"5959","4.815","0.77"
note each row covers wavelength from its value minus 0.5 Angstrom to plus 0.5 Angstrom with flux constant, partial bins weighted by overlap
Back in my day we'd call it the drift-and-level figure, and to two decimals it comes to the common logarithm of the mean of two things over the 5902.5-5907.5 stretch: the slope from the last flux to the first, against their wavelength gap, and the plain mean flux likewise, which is 0.45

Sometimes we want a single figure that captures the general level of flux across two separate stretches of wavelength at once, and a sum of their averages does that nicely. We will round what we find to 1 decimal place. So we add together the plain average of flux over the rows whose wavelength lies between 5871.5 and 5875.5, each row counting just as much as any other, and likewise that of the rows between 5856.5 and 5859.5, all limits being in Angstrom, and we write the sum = 10.5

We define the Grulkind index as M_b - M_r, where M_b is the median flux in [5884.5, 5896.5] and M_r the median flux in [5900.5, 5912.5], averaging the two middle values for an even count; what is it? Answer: -0.5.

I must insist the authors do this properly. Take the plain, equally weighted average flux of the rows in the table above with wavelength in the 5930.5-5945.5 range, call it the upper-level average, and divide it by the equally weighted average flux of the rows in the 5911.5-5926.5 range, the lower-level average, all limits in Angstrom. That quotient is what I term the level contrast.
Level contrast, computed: 0.975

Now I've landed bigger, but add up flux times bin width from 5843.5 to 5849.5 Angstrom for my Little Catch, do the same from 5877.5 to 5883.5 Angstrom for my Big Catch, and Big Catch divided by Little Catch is 1.0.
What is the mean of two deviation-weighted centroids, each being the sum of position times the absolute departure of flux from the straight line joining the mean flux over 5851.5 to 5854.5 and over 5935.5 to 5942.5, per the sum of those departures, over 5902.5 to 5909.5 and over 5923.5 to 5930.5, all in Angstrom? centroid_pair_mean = 5917.1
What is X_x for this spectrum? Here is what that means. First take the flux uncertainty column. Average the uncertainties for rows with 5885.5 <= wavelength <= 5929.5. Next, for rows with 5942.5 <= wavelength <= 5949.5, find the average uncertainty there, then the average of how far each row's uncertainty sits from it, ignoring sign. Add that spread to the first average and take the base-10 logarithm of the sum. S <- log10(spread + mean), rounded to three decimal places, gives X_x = -0.075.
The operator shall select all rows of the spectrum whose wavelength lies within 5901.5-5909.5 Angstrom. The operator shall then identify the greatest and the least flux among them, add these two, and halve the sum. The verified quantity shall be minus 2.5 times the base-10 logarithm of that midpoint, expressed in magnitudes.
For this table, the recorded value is -1.82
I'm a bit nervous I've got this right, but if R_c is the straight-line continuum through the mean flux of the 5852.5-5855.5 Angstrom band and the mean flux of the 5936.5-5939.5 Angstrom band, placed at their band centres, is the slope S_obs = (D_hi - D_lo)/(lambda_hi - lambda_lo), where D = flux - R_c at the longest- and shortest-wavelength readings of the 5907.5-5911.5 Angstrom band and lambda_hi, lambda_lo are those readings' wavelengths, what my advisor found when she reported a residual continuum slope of 0.01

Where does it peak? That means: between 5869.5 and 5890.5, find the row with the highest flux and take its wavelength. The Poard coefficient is 5872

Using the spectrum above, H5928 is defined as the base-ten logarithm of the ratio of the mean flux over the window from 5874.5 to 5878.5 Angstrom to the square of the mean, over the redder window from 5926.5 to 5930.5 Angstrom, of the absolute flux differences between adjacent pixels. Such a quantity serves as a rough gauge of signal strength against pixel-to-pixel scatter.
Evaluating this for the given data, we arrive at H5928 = 1.17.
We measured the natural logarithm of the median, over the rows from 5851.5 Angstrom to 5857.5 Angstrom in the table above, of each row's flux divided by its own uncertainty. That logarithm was 1.74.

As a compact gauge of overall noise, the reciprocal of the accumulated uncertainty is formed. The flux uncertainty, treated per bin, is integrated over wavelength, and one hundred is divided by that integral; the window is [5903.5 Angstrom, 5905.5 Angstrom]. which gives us 62.5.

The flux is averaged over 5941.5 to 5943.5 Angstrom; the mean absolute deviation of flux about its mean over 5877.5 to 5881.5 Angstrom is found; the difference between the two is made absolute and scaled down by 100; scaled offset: 0.0436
